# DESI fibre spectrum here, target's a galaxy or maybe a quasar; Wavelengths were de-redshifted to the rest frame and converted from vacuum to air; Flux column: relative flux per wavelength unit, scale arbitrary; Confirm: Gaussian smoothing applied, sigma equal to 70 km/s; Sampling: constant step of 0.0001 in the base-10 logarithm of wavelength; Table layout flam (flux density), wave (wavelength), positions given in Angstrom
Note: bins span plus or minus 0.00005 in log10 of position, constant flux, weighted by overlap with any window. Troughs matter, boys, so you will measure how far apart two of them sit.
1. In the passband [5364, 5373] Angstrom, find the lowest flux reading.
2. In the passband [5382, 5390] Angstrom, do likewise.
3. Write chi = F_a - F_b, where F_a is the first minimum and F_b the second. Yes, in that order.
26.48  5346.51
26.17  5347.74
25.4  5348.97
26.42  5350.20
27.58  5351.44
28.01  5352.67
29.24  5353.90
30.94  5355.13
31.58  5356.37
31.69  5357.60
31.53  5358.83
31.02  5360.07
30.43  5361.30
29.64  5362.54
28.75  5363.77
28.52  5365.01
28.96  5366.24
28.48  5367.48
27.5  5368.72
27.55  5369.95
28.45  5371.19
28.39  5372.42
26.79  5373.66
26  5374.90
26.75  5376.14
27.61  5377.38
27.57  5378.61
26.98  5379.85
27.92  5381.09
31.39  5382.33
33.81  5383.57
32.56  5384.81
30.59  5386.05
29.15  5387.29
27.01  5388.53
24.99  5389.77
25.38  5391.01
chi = 2.5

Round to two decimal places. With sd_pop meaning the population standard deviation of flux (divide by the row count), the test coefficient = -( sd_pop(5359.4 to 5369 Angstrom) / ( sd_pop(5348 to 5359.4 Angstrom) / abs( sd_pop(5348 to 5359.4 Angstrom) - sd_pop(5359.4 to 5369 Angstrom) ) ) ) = -0.57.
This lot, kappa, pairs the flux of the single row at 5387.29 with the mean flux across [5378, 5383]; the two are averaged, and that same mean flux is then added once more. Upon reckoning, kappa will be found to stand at 57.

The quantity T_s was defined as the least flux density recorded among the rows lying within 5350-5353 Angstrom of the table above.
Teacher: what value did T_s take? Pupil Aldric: 26.42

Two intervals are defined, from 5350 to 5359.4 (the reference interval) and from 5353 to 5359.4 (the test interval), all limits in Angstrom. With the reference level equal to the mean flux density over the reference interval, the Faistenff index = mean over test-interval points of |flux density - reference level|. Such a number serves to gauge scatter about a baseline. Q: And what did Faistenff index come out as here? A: 1.5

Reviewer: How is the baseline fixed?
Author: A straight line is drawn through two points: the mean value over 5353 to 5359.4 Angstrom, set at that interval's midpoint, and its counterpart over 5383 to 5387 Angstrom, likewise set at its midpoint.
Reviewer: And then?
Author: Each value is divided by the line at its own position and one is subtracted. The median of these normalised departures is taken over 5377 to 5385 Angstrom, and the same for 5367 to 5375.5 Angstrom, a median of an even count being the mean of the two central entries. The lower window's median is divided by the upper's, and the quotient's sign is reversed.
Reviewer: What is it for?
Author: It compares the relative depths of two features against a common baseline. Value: -1.0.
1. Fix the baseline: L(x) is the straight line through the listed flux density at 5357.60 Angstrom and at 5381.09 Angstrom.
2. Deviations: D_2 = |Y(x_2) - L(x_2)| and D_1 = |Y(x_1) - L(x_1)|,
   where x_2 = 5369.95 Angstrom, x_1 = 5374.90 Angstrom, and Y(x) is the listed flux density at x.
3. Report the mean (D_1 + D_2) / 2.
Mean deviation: 2.5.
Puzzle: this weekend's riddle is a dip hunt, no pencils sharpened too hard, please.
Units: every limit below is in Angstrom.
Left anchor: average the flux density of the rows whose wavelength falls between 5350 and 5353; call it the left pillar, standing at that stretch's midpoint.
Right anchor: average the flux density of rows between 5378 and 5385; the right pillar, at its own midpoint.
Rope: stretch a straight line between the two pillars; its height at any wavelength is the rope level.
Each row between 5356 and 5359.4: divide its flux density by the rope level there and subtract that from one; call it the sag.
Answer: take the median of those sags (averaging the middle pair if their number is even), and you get -0.14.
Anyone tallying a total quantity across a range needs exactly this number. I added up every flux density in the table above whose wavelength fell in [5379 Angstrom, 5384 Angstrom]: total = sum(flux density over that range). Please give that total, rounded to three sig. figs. 120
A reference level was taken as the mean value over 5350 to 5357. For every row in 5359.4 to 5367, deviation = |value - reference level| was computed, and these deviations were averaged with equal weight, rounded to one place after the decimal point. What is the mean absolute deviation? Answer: 0.8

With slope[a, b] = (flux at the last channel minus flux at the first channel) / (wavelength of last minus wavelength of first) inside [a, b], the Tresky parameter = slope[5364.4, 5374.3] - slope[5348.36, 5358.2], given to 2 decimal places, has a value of -0.93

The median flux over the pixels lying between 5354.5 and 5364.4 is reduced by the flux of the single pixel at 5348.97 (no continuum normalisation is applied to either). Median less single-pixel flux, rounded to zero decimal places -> 6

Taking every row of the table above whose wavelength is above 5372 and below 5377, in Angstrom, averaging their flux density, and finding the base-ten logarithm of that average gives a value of 1.43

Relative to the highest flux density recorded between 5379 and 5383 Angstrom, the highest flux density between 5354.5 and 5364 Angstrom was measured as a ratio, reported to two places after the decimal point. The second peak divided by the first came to 1.01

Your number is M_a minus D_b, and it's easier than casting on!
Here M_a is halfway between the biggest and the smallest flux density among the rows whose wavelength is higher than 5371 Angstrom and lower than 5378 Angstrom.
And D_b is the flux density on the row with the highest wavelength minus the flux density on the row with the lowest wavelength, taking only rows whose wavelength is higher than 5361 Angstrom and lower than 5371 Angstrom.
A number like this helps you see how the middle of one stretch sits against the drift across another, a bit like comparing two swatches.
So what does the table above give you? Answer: 30.1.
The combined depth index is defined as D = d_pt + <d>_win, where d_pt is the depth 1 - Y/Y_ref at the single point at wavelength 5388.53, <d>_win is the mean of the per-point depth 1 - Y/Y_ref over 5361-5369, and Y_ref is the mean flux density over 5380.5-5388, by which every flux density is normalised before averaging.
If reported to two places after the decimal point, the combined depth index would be 0.19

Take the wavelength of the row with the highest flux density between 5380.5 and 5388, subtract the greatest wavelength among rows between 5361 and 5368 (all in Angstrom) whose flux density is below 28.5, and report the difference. 16.1 Angstrom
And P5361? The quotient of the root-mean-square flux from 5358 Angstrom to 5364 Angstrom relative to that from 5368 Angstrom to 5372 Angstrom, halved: 0.54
